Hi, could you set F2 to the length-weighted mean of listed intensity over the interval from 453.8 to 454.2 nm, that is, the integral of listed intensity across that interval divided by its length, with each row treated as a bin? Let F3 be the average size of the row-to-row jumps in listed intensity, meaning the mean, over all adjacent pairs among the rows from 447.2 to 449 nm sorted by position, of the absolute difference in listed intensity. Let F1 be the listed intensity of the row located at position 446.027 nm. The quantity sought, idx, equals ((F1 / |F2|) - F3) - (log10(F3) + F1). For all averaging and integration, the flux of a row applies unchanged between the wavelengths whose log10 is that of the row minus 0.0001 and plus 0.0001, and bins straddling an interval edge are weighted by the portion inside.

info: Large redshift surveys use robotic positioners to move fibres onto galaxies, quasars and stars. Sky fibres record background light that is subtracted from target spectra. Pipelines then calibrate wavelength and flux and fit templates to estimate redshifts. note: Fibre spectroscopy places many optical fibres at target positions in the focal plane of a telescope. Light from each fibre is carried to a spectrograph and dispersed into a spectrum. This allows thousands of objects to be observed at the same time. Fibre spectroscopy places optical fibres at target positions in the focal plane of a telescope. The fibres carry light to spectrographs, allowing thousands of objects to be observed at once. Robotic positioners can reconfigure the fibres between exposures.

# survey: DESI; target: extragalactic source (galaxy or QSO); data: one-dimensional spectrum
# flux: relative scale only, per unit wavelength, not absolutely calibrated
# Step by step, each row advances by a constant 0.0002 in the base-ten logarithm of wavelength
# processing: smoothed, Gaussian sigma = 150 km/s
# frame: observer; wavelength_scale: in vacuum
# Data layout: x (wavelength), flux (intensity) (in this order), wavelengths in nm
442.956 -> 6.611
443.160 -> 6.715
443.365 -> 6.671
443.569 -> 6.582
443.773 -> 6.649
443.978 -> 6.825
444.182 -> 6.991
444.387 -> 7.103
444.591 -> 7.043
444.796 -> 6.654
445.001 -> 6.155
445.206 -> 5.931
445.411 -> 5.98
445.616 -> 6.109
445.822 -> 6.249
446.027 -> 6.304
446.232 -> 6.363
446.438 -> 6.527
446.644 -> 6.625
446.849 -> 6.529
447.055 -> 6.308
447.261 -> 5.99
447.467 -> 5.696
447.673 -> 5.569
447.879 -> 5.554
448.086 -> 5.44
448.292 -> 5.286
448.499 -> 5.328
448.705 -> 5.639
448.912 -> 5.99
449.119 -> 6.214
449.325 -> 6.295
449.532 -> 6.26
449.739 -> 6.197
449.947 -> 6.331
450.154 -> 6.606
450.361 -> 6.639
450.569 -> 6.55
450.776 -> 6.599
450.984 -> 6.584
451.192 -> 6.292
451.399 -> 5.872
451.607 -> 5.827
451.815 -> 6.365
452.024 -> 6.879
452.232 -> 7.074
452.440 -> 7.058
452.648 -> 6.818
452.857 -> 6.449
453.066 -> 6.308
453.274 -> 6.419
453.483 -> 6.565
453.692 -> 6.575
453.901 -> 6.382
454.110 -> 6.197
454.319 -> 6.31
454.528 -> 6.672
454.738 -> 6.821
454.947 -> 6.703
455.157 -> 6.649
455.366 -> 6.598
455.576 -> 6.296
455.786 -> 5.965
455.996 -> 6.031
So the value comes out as -4.72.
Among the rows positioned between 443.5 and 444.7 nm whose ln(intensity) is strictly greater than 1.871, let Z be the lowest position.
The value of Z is 443.569 nm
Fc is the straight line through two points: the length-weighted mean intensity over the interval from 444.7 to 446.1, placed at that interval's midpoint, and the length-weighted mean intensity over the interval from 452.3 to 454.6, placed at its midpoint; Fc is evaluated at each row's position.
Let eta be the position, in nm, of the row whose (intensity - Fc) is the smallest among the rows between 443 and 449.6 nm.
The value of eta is 448.292 nm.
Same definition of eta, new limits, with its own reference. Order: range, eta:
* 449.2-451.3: 449.739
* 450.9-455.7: 451.607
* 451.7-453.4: 453.066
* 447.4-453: 448.292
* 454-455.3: 454.110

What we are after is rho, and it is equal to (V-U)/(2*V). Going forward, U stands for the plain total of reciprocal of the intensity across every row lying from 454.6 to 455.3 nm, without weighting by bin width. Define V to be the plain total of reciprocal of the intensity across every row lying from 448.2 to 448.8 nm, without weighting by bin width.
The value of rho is 0.10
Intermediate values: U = 0.446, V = 0.55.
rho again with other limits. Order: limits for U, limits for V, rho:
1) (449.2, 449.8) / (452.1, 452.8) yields -0.06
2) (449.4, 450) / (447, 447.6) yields 0.02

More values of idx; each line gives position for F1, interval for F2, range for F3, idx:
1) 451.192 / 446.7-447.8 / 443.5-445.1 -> -4.78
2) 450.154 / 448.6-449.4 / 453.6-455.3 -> -4.90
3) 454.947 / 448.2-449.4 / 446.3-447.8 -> -5.02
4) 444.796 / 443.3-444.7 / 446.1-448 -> -5.07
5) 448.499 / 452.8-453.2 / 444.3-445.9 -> -4.03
